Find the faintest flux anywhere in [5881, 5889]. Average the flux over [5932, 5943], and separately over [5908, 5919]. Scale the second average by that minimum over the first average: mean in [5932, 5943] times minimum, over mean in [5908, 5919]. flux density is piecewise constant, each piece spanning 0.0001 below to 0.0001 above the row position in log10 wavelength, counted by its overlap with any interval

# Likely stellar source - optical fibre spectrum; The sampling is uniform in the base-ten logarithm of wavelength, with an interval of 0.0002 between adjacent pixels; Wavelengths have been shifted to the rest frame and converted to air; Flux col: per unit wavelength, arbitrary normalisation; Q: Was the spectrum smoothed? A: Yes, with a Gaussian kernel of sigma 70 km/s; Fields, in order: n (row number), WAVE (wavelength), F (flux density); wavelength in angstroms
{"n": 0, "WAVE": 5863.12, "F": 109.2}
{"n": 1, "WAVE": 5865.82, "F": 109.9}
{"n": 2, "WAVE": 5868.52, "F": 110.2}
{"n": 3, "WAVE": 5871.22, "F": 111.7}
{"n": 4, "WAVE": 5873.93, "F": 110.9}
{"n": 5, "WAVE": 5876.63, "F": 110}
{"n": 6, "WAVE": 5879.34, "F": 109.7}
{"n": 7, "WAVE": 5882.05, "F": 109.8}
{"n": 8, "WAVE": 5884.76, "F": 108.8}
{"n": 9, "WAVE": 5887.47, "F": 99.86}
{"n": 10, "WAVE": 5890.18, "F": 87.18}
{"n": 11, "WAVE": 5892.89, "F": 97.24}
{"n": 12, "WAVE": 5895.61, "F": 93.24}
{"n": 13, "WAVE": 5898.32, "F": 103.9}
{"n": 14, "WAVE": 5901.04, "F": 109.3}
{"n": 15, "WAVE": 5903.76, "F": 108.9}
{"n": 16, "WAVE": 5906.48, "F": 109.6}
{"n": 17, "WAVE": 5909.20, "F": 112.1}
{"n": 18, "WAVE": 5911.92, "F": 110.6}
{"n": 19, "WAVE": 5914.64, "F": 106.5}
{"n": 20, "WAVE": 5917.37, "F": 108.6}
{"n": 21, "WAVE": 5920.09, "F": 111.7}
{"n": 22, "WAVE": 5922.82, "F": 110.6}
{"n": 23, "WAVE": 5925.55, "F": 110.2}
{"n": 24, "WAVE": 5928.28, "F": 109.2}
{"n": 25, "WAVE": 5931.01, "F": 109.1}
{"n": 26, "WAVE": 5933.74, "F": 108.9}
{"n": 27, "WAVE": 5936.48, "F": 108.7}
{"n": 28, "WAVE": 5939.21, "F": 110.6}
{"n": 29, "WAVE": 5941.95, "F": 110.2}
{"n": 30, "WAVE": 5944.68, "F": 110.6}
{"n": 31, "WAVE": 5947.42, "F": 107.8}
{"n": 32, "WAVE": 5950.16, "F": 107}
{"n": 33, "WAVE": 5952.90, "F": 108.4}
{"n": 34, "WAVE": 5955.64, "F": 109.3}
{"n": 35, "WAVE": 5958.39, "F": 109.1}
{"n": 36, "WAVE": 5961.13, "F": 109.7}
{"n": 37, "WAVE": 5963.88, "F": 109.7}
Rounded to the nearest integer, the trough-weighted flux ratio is 100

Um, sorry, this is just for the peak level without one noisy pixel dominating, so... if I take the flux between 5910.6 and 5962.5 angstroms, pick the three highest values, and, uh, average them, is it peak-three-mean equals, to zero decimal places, 111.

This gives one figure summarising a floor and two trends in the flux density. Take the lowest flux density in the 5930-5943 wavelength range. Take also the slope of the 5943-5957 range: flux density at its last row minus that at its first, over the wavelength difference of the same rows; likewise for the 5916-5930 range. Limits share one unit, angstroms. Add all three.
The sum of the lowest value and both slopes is 109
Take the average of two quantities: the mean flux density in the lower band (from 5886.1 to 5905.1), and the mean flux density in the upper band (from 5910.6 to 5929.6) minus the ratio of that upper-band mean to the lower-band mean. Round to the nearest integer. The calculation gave 104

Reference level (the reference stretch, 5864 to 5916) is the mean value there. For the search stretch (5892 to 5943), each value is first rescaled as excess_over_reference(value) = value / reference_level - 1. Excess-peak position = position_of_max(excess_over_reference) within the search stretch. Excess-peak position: 5909.20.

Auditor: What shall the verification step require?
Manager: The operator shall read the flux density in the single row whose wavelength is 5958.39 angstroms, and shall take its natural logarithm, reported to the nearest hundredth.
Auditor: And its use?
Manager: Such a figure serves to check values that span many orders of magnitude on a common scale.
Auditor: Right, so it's 4.69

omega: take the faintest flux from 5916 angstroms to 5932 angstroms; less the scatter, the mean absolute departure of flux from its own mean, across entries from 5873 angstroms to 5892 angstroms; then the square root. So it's 10.1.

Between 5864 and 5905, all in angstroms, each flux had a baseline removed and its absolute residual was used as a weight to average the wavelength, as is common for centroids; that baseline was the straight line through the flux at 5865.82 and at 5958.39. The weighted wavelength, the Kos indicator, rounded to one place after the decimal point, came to 5891.4 angstroms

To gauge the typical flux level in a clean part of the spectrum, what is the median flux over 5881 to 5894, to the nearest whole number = 100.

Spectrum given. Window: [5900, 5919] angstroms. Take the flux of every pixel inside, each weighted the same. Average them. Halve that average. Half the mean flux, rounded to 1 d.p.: 54.7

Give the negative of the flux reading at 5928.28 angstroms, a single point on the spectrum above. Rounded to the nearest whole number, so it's -109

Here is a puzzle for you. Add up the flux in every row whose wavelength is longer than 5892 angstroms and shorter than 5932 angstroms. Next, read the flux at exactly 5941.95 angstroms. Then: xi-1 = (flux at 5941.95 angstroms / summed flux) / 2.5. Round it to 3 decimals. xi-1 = 0.027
